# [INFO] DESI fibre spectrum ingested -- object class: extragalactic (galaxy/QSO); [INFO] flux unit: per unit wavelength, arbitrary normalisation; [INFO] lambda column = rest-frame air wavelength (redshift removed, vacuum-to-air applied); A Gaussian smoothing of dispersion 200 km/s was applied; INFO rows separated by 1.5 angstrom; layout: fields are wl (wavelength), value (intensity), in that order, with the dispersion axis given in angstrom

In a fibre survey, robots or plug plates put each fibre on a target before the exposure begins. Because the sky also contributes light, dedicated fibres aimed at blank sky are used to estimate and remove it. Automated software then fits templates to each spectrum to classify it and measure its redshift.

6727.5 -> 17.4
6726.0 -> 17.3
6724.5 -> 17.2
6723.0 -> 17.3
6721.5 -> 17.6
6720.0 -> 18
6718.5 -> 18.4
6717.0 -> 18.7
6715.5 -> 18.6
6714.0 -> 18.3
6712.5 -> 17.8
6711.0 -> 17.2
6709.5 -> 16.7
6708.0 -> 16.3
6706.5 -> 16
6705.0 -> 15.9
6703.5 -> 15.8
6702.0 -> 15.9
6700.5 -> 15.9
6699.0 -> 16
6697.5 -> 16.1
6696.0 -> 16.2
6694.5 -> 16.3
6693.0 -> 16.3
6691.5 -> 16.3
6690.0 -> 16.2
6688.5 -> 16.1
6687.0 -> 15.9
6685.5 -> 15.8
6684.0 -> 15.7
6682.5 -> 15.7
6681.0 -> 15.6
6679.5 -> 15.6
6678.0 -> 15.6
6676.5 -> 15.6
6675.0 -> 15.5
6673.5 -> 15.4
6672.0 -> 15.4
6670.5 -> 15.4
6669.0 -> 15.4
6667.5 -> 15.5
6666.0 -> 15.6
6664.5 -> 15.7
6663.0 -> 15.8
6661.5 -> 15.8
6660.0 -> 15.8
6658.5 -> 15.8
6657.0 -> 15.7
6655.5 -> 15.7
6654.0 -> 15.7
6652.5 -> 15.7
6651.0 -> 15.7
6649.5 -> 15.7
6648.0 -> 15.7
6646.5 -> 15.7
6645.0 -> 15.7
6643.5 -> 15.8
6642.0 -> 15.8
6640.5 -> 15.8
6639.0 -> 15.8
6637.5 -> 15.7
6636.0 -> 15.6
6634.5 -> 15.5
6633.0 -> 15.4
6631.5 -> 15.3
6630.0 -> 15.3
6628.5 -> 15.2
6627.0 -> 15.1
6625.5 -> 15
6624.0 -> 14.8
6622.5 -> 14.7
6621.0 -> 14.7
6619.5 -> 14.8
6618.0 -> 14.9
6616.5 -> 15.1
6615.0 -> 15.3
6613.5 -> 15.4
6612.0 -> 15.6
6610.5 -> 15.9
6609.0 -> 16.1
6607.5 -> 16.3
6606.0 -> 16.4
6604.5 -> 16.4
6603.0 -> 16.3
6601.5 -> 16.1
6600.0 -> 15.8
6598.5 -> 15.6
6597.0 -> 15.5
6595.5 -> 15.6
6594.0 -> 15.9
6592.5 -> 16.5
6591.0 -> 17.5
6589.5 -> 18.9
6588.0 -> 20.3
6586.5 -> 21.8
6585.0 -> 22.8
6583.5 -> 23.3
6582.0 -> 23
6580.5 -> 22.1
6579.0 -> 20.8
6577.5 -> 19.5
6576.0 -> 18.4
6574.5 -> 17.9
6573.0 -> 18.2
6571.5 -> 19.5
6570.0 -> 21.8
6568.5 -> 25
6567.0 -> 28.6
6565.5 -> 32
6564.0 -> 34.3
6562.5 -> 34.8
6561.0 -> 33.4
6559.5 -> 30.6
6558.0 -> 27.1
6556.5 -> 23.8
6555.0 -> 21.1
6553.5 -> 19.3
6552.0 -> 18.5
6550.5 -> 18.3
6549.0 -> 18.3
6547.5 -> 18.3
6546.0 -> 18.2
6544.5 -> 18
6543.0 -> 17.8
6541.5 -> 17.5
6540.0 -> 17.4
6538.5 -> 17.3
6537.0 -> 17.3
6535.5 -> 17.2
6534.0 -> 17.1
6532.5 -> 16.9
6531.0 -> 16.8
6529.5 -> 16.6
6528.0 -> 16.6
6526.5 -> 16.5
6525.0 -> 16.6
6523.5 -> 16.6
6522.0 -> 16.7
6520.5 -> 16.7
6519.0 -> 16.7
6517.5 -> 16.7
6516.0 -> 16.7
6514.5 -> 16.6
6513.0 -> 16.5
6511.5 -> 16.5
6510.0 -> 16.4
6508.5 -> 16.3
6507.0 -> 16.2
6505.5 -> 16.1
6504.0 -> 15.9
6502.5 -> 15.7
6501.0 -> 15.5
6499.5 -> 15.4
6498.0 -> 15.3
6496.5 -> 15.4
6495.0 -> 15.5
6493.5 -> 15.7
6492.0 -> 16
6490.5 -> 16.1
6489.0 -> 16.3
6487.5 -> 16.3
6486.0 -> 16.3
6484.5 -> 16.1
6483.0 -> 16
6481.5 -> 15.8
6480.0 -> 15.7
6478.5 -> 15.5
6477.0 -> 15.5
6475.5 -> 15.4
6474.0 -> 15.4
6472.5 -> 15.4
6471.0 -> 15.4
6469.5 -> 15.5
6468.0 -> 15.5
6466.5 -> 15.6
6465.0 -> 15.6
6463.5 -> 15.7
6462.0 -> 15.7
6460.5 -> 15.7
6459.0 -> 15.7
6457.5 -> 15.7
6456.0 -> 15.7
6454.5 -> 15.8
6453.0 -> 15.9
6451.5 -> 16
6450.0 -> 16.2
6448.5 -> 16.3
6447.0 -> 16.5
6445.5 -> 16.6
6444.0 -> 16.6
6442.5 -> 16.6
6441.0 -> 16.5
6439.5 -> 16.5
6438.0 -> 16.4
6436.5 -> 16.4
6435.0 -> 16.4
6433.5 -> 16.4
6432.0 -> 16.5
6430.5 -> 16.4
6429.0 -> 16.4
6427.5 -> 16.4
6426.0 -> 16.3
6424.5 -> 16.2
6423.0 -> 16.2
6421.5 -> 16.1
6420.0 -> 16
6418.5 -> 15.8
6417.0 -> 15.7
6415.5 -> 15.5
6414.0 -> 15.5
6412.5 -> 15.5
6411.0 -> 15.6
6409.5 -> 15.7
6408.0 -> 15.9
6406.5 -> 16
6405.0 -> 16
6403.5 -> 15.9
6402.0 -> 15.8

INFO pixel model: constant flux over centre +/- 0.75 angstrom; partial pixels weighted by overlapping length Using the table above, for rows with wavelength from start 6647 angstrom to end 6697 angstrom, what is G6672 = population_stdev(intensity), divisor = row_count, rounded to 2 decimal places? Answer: 0.26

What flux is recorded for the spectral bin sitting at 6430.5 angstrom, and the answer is 16.4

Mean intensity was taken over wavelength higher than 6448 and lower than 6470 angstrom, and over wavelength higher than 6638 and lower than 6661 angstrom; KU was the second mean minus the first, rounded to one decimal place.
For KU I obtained 0.0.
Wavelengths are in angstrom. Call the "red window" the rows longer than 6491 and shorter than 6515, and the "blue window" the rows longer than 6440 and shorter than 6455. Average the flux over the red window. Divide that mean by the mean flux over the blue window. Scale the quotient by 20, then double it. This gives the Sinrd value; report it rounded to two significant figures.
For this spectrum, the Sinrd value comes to 39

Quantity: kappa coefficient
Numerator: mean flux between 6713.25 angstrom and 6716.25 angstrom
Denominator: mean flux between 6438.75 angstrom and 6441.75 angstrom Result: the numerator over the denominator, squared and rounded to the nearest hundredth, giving 1.25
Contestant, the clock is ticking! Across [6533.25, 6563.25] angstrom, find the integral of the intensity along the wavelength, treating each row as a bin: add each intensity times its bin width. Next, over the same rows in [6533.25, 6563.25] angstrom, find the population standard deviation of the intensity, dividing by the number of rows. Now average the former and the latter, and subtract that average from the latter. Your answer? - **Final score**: -313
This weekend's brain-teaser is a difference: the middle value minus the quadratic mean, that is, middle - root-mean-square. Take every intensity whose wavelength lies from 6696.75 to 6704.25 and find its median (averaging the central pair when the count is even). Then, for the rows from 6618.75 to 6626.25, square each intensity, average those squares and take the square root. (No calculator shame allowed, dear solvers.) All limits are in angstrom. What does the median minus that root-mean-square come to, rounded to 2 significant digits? 1.1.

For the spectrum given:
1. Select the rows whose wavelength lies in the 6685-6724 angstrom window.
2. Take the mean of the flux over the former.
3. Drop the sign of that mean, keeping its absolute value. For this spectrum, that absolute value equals 16.8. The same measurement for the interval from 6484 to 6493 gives 16.2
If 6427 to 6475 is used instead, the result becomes 16.0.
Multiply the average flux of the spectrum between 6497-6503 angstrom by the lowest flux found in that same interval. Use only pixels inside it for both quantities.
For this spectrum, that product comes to 237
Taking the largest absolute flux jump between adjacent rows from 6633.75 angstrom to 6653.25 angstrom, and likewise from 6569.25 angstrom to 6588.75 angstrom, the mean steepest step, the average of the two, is 1.2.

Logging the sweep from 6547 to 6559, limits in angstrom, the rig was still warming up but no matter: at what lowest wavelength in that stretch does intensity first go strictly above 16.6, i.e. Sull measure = 6547.5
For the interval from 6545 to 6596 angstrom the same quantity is 6546.0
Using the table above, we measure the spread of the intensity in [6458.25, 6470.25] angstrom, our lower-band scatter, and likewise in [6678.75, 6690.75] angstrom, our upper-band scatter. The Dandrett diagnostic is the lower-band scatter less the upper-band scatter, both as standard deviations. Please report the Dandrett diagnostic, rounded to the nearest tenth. -0.1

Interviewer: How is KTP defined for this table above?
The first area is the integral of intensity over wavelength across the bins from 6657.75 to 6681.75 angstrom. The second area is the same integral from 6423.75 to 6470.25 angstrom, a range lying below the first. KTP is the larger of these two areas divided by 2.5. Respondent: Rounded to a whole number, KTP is 300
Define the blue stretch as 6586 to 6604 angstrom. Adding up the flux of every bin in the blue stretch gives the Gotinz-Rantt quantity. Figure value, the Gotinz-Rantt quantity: 206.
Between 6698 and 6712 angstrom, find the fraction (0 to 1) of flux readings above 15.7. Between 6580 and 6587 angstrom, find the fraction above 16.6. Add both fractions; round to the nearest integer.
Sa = 2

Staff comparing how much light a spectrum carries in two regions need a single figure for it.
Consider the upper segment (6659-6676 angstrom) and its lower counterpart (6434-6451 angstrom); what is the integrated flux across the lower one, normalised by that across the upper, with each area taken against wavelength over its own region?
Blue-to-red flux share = 1.06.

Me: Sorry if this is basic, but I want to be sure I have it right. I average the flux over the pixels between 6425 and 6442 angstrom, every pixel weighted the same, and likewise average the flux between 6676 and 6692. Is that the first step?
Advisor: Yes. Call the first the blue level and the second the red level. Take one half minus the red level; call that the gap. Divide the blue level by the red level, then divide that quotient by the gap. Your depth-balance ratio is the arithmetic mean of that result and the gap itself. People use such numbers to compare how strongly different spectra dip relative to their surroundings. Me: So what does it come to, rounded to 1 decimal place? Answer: -7.7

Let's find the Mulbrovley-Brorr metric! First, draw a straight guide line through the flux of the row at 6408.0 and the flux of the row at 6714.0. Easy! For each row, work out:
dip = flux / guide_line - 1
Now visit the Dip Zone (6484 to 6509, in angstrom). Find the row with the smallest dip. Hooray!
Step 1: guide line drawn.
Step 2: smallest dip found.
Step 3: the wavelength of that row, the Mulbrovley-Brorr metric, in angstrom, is 6498.0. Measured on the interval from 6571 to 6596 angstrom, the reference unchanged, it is 6595.5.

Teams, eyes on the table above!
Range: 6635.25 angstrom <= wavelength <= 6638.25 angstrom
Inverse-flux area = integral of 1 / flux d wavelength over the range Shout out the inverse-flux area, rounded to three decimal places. 0.192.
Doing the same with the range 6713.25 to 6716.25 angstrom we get 0.163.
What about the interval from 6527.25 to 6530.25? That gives 0.181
